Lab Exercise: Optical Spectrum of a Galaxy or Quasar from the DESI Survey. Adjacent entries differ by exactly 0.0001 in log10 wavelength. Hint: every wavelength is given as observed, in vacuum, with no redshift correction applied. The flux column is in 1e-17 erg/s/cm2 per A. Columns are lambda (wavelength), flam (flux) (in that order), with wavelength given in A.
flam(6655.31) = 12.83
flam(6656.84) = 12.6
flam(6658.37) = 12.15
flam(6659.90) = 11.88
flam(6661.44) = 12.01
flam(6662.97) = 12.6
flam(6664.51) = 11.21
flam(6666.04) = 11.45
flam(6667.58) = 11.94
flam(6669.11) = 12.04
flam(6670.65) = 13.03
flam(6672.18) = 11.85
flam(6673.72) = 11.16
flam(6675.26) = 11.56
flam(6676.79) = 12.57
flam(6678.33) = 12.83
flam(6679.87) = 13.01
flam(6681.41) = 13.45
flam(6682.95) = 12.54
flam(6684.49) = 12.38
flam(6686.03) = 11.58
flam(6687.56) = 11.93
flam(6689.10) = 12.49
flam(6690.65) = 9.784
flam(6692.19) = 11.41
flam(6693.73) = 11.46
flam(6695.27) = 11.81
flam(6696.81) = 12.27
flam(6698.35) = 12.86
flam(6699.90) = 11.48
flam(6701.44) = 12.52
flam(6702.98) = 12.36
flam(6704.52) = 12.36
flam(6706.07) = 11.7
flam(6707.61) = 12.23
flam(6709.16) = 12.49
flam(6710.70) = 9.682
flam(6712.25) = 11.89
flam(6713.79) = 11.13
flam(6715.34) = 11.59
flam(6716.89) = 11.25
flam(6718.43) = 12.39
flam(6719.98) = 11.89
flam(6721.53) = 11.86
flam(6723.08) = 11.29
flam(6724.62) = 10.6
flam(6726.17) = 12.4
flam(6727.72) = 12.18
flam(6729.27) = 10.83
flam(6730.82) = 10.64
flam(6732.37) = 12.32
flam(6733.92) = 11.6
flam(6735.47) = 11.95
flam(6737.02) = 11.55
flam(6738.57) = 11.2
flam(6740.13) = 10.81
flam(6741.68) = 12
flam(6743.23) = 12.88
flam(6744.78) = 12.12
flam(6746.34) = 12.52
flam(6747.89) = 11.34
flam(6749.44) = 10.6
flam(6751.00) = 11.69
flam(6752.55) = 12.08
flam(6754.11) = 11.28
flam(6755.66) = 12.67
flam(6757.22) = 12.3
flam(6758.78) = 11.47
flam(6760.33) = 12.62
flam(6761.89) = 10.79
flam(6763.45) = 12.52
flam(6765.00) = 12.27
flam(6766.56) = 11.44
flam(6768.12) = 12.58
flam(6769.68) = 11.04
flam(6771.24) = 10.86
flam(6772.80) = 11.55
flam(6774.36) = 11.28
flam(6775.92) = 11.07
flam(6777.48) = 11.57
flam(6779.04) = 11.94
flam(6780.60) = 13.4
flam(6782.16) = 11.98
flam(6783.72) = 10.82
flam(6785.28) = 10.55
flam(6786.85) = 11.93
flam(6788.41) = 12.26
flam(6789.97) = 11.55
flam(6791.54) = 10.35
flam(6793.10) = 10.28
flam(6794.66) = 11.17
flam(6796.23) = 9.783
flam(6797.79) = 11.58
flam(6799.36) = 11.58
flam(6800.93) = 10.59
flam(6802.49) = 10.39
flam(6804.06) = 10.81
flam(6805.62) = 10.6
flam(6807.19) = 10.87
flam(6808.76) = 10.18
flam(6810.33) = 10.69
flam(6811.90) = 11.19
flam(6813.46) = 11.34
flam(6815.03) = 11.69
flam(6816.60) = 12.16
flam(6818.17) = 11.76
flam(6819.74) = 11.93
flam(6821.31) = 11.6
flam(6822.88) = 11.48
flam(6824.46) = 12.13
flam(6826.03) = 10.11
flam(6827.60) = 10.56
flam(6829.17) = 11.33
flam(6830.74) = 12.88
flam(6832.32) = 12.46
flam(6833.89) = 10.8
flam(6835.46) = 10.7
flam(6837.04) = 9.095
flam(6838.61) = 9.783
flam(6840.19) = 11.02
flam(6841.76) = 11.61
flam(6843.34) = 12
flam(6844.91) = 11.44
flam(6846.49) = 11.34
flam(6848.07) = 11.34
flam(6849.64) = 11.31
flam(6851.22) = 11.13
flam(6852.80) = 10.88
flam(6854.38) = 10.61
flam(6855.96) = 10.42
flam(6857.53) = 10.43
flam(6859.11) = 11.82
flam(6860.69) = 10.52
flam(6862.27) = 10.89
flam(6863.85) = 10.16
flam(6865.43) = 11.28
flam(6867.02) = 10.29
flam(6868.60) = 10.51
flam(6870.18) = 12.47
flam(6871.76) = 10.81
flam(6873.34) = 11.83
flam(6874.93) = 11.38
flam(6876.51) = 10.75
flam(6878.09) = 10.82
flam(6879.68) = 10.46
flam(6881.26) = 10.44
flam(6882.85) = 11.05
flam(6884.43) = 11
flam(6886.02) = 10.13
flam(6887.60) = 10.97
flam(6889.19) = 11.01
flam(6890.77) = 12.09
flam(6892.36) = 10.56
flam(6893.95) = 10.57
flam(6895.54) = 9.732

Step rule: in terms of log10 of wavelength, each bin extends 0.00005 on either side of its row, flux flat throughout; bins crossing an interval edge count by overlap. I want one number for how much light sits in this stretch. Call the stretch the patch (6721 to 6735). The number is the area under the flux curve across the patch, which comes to 161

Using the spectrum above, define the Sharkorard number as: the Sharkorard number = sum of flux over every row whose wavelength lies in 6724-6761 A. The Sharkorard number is 282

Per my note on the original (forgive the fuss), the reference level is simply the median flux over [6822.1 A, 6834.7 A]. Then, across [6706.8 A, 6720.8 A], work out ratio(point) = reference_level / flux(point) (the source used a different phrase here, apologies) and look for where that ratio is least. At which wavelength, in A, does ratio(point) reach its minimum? 6709.16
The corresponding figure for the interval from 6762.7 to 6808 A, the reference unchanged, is 6780.60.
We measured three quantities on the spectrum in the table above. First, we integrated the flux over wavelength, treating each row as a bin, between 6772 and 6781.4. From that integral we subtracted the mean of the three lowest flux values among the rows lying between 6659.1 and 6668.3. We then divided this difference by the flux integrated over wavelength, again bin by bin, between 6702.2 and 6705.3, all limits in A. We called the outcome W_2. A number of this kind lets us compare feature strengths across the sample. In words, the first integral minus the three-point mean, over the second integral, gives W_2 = 2.59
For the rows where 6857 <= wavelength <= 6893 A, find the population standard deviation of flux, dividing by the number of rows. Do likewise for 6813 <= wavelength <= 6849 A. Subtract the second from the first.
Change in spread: -0.24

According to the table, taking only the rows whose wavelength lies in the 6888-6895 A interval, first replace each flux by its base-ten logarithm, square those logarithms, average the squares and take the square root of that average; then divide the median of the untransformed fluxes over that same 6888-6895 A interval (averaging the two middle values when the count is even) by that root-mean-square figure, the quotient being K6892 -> 10.3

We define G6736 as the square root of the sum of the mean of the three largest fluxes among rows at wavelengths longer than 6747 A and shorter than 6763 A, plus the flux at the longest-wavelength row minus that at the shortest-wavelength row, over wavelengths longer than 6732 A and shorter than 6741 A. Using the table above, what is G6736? 3.32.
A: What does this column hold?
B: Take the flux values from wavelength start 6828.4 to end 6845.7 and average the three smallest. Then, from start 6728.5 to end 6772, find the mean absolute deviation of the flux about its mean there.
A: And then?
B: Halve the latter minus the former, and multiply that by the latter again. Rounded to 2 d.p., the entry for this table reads -2.83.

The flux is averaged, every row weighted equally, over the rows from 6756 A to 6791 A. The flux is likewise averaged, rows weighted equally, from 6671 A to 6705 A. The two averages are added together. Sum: 23.8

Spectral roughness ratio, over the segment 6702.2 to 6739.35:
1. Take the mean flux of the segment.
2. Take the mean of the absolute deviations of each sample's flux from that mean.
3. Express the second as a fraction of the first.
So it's 0.048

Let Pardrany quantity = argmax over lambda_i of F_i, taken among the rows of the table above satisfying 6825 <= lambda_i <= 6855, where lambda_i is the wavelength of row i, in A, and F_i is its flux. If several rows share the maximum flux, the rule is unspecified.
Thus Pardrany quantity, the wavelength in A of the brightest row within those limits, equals 6830.74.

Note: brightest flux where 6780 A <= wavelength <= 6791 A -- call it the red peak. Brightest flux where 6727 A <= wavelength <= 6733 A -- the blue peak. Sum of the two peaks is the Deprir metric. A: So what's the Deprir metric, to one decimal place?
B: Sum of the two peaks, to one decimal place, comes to 25.7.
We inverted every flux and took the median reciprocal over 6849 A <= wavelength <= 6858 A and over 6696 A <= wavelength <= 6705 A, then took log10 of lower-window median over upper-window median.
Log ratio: -0.061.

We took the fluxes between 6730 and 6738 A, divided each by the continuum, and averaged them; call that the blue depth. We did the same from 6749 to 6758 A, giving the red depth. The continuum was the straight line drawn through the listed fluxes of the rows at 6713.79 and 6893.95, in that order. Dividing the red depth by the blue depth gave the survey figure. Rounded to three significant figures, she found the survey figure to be 1.02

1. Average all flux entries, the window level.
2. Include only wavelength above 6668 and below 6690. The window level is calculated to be 12.3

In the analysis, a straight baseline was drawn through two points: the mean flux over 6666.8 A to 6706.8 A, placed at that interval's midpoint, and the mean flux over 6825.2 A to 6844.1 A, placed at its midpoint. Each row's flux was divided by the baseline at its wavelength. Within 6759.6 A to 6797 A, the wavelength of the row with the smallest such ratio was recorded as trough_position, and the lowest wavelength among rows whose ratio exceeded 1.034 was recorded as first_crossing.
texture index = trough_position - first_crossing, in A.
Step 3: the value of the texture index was 35.9 A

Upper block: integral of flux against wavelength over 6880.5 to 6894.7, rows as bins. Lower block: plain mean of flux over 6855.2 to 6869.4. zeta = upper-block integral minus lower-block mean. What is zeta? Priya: 144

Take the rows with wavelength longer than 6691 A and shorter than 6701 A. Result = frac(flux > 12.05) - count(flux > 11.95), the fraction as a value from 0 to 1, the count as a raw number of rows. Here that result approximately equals -1.7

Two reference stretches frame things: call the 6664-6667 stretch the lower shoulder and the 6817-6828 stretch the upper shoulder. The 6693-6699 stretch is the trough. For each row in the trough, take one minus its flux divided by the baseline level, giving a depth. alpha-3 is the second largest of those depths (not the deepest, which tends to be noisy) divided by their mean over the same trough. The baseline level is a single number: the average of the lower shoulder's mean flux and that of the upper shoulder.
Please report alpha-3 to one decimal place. 0.6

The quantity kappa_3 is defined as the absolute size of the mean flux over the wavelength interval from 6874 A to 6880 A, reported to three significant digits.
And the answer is 10.9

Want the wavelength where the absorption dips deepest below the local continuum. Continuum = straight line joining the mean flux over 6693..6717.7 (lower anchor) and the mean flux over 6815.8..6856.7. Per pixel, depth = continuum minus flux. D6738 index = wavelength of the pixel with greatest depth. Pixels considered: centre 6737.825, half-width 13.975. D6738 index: 6724.62 A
